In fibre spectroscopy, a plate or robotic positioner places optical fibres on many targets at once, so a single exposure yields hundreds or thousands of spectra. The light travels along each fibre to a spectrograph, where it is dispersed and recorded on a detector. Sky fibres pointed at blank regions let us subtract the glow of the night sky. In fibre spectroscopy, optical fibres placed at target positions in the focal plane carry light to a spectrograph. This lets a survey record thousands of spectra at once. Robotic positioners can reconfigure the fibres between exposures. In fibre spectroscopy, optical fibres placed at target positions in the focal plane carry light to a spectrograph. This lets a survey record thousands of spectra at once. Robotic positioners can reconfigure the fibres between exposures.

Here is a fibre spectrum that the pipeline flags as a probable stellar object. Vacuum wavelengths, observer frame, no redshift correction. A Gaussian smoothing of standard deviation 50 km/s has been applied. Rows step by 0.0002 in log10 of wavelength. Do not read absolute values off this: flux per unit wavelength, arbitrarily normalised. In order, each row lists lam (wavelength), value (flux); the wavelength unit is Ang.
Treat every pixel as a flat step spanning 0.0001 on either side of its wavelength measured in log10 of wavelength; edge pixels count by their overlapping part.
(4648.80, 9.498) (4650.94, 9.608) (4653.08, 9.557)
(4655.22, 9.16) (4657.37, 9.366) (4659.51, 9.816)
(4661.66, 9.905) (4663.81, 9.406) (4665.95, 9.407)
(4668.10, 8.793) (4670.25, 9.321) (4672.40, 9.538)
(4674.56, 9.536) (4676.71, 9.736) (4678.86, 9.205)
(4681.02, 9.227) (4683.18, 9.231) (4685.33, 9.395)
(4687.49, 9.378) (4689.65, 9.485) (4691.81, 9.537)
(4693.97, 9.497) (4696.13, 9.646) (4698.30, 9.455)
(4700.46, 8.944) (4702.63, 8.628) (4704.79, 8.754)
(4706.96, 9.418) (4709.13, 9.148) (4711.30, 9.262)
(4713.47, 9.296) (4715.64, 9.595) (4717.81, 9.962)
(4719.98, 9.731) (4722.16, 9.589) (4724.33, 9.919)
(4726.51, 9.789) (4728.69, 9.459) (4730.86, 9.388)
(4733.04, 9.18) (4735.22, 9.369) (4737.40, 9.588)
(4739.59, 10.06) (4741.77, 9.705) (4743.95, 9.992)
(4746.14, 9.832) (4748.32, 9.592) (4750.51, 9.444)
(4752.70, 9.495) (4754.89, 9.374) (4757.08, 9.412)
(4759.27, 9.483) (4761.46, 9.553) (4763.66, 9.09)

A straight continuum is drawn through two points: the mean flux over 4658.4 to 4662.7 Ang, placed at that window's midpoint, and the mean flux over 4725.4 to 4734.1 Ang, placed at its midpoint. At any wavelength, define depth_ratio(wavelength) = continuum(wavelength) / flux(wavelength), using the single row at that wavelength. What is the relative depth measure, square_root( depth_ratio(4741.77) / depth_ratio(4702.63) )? 0.93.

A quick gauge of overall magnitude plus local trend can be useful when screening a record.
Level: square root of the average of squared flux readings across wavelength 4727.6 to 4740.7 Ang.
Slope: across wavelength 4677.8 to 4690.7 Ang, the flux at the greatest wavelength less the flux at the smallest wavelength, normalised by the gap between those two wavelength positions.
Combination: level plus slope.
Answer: 9.54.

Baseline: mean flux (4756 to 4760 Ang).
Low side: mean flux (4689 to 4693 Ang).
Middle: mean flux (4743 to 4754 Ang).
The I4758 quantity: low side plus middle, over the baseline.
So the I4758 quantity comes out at 2.03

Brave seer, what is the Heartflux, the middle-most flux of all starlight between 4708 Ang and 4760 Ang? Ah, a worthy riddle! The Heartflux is 9.54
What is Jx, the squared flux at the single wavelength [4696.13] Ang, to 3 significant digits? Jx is 93.0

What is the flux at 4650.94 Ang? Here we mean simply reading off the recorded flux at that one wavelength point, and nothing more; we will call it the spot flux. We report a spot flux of 9.608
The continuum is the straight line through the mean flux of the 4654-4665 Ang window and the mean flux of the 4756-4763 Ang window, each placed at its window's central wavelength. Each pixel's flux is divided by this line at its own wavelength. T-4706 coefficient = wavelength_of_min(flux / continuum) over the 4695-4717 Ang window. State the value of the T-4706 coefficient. 4702.63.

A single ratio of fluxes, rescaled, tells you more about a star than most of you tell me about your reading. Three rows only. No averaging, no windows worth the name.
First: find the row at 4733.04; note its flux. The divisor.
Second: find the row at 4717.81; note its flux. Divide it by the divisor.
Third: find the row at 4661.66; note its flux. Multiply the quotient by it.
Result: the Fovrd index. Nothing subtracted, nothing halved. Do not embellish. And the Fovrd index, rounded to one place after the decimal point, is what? 10.7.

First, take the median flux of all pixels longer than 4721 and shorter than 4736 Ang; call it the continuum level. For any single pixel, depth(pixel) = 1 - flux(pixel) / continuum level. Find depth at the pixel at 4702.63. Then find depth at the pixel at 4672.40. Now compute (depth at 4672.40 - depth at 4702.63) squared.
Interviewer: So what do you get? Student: 0.0093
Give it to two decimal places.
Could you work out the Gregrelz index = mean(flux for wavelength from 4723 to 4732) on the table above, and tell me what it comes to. 9.64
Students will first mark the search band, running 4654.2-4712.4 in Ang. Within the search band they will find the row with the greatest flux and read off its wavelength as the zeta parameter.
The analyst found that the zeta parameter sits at 4661.66 Ang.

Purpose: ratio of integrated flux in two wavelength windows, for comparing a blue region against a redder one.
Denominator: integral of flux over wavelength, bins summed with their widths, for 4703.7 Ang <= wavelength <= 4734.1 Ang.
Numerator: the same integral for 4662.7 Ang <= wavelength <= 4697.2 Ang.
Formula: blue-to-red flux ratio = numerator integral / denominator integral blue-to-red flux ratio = 1.13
